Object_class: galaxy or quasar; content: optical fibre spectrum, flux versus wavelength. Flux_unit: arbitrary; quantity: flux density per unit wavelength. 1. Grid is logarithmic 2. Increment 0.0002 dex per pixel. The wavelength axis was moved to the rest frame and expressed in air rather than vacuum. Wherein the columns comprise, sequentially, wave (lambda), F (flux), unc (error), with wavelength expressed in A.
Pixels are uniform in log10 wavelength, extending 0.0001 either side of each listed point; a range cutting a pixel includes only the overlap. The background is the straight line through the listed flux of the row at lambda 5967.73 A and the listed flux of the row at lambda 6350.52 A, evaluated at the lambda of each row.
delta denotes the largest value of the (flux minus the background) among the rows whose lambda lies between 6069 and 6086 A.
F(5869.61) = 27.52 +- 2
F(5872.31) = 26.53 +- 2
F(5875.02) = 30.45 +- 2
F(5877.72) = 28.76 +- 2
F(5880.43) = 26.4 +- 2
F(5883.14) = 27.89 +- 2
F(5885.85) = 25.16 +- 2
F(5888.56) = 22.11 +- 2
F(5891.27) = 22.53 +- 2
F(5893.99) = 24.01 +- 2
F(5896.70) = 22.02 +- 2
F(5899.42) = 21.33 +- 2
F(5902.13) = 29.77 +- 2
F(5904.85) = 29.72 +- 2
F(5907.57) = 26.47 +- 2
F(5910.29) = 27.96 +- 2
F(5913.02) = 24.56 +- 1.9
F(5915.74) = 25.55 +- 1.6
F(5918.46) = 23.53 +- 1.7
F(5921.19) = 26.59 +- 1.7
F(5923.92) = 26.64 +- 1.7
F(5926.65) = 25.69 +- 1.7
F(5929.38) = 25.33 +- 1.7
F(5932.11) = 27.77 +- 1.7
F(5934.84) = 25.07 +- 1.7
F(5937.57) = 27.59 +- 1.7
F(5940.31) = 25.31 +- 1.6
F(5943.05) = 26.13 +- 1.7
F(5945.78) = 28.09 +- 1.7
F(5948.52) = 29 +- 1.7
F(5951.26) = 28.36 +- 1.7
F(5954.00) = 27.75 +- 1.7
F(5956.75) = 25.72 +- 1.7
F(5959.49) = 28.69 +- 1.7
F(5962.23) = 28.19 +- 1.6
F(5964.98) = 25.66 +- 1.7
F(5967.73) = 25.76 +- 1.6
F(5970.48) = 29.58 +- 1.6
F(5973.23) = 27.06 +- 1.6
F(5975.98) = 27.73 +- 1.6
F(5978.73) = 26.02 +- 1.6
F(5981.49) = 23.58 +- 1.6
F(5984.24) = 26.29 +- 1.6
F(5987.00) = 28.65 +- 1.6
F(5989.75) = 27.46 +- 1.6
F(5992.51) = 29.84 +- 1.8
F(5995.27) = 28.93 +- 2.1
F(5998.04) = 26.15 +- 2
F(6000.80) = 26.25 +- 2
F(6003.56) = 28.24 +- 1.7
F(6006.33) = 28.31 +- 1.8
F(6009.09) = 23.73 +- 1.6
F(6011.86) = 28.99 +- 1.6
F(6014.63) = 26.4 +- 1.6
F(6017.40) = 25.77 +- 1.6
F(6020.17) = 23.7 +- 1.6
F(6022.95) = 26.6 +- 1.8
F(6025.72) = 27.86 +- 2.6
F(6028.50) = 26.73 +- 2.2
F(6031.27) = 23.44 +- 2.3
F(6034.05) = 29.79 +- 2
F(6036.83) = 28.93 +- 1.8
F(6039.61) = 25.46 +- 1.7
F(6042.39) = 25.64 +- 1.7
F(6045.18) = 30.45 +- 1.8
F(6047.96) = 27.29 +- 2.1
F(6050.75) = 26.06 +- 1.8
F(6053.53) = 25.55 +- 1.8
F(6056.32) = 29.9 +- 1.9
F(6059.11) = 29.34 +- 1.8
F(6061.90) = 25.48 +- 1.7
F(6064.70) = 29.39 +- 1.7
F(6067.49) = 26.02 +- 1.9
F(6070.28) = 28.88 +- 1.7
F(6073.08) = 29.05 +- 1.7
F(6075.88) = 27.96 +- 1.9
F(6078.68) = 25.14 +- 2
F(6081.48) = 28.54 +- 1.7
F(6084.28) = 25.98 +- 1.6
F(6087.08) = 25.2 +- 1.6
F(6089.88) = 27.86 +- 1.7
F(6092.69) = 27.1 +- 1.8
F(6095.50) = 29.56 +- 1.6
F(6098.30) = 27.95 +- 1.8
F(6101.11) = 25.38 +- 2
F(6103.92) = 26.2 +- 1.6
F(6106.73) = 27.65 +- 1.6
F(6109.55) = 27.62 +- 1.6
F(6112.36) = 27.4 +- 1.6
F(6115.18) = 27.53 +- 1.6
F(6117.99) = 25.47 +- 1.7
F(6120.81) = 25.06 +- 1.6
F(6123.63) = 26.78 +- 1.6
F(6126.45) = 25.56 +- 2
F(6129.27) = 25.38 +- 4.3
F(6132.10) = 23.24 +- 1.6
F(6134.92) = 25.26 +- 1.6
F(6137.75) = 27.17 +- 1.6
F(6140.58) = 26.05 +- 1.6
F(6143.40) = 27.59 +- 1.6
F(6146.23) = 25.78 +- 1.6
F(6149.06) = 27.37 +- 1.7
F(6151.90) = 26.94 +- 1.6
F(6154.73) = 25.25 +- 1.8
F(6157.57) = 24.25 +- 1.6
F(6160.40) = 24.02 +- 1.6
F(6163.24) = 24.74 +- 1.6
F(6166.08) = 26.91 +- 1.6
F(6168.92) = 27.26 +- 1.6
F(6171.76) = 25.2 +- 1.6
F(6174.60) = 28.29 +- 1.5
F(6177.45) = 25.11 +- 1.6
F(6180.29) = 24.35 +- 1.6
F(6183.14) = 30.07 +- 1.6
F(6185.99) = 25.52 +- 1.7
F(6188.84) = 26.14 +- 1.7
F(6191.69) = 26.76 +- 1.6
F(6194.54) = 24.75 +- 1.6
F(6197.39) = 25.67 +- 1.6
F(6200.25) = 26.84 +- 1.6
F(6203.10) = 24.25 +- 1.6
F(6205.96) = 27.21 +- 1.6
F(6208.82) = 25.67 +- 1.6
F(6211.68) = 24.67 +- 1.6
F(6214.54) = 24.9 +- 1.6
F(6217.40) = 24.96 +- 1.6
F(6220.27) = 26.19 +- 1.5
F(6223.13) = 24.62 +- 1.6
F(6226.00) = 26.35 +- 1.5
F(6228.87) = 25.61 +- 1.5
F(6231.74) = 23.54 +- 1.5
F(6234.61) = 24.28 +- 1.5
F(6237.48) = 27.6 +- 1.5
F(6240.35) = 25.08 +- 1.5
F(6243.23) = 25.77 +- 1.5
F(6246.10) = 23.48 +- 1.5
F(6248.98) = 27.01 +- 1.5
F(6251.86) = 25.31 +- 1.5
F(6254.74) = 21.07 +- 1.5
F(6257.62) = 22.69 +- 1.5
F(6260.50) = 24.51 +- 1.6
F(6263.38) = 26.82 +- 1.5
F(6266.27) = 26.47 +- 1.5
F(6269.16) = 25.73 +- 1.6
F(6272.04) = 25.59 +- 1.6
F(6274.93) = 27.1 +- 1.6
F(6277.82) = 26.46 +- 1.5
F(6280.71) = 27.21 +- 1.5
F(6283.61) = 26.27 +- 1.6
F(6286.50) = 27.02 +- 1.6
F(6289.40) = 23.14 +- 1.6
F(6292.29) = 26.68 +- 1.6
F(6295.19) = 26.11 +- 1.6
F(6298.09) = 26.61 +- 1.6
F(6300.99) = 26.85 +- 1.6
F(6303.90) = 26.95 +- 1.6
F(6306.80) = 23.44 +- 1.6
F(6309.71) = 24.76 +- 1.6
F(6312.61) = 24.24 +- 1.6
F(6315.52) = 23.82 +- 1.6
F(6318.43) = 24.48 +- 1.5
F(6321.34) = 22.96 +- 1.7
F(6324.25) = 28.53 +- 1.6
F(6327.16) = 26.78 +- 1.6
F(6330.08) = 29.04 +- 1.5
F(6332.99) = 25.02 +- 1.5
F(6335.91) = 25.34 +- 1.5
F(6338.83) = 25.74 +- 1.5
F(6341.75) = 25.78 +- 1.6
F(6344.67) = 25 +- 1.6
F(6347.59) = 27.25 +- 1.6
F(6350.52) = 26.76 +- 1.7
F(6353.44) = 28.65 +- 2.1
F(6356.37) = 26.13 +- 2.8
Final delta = 3.0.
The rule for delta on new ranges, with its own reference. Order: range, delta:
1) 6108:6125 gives 1.5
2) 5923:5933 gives 2.1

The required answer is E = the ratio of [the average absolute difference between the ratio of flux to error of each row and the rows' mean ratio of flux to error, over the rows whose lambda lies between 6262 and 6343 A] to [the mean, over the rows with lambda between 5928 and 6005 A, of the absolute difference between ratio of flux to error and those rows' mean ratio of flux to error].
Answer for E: 0.9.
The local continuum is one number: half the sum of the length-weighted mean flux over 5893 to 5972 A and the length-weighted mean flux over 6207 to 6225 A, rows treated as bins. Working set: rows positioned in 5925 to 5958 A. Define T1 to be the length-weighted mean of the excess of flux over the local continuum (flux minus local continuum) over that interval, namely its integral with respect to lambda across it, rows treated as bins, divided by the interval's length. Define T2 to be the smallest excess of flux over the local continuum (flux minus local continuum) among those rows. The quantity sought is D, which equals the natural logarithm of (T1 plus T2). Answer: -1.8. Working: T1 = 0.95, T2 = -0.80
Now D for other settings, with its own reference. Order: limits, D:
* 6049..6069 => 0.1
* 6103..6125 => -2.9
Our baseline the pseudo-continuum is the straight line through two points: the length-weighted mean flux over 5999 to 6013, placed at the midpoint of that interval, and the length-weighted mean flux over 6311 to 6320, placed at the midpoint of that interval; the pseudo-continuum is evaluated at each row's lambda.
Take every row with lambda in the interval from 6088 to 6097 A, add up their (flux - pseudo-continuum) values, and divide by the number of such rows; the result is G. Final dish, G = 1.9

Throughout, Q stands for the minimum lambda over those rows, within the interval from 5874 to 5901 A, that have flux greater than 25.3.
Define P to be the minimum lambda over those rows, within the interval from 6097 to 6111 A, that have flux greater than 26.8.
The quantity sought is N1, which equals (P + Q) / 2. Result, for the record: 5986.7 A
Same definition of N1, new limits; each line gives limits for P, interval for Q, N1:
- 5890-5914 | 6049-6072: 5976.4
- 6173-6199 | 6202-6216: 6190.3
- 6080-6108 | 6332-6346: 6208.7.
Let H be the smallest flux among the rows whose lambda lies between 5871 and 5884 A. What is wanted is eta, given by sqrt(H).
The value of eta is 5.14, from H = 26.4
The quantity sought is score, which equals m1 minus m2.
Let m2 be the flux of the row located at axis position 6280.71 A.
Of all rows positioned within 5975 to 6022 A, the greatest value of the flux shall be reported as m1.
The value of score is 3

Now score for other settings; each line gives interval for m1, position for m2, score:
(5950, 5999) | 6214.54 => 5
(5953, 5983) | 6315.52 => 6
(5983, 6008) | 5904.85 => 0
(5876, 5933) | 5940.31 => 4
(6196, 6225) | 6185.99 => 2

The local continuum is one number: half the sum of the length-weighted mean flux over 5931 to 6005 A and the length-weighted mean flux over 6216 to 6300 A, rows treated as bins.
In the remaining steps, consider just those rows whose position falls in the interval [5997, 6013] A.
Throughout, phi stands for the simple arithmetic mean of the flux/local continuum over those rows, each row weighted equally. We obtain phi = 1.02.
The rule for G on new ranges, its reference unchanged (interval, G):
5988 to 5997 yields 1.6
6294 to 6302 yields 2.2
